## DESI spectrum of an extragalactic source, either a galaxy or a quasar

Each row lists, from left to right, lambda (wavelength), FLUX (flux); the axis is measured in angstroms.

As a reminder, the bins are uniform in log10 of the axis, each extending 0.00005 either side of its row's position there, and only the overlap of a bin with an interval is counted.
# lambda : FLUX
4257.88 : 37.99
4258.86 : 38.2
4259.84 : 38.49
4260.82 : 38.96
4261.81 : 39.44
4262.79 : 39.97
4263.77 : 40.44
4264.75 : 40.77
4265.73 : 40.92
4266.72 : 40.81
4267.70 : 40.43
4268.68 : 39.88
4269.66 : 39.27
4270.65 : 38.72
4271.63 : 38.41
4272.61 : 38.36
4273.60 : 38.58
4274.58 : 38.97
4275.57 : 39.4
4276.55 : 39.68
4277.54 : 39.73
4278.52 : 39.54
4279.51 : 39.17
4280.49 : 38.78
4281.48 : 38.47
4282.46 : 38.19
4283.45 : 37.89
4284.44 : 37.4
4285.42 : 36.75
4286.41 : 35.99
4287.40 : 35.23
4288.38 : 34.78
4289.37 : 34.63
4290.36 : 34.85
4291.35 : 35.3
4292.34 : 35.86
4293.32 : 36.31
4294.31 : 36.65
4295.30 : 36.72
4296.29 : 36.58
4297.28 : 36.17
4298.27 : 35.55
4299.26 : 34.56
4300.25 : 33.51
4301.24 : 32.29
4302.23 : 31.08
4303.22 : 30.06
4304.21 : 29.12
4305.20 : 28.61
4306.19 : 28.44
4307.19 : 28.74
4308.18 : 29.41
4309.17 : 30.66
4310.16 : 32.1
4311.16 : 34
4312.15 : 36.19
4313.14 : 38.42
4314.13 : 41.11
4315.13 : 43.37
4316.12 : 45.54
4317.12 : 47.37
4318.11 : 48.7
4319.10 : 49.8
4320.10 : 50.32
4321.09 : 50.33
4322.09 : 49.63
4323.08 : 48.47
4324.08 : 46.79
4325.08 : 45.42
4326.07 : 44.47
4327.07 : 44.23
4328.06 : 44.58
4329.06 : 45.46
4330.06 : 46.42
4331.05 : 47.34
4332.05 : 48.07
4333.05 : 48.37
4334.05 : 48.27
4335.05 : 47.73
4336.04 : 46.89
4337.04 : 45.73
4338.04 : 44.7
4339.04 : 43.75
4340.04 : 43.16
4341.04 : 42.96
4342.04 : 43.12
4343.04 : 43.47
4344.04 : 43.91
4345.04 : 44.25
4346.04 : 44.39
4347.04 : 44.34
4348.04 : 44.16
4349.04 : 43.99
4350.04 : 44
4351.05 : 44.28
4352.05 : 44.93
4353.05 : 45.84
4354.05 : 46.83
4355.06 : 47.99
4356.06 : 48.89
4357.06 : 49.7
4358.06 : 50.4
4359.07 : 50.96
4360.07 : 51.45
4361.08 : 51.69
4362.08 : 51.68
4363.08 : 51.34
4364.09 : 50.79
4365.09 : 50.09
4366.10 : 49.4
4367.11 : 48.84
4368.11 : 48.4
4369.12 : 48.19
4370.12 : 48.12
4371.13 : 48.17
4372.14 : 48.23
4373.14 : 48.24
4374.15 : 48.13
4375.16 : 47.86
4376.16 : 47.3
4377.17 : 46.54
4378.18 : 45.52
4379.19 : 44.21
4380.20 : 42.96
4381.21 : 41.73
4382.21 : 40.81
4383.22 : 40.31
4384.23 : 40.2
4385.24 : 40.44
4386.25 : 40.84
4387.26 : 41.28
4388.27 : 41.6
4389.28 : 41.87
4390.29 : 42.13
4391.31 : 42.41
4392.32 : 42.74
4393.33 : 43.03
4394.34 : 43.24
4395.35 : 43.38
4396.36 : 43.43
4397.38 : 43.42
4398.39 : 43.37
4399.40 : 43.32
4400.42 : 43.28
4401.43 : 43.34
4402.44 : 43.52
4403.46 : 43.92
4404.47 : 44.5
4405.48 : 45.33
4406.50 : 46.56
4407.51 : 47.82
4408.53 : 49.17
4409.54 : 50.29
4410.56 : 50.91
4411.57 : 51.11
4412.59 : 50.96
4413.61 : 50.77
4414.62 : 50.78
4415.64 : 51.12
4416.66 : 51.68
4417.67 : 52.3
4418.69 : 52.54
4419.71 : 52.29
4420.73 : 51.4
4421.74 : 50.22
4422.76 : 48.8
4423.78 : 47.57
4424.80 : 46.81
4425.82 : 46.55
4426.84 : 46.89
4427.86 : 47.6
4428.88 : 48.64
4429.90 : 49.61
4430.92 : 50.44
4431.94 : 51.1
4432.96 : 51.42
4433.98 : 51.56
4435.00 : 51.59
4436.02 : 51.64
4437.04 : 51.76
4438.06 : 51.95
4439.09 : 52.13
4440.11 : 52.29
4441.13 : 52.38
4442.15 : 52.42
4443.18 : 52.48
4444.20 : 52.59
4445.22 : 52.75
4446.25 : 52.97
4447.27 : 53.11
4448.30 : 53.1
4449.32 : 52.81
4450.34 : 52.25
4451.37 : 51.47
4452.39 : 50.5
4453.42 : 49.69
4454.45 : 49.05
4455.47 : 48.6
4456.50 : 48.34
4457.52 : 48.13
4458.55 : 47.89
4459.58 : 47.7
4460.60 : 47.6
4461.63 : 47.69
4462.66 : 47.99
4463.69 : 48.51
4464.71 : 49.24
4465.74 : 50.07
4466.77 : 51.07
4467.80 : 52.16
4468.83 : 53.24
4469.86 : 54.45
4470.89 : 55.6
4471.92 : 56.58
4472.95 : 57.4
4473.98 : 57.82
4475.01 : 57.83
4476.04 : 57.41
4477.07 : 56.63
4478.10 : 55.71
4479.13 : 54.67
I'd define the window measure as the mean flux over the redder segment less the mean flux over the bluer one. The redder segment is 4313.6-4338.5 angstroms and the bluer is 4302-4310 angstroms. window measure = 17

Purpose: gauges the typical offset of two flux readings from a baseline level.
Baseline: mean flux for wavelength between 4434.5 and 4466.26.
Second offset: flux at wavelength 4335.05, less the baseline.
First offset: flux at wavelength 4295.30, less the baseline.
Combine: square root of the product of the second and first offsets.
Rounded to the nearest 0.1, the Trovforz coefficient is 6.4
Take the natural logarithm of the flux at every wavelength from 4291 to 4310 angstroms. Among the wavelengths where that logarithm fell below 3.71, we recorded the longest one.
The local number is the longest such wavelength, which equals 4309.17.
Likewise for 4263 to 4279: 4278.52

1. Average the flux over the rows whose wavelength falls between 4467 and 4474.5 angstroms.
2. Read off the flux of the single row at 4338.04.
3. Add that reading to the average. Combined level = 100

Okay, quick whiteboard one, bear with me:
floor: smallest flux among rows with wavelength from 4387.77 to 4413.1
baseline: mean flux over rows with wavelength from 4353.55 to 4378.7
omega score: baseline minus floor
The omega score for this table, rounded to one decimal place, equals 7.4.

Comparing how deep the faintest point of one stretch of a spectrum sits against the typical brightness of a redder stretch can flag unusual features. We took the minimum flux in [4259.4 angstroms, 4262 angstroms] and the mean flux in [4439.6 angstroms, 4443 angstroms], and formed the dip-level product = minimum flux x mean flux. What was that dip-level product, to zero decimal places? 2015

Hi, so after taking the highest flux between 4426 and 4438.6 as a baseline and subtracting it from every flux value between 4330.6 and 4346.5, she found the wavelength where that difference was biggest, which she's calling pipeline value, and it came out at 4333.05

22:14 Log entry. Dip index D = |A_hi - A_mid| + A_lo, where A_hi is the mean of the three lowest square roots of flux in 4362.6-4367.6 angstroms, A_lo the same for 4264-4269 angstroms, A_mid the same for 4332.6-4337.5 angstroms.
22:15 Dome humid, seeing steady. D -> 6.54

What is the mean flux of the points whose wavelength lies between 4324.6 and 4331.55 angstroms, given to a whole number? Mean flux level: 45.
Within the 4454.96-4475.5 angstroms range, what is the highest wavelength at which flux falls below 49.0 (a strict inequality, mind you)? 4463.69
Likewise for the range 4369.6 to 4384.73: 4384.23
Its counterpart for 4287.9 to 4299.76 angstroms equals 4299.26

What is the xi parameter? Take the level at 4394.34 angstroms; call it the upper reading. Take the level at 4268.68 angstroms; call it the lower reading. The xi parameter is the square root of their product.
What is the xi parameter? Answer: 42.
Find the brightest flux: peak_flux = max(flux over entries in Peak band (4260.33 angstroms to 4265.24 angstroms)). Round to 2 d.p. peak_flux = 40.77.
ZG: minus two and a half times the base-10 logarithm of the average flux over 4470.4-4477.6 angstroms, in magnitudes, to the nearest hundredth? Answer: -4.39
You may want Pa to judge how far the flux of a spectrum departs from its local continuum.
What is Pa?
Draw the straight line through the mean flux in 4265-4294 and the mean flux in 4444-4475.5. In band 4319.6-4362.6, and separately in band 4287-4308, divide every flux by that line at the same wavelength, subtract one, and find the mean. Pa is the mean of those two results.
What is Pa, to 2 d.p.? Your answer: -0.03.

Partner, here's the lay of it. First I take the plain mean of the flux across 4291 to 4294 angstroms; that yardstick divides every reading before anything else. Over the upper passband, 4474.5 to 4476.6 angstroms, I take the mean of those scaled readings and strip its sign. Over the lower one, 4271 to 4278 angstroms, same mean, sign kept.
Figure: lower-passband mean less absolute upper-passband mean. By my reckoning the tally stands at -0.52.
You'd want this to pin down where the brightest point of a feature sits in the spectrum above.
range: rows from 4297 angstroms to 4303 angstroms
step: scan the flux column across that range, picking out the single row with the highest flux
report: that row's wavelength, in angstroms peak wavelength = 4297.28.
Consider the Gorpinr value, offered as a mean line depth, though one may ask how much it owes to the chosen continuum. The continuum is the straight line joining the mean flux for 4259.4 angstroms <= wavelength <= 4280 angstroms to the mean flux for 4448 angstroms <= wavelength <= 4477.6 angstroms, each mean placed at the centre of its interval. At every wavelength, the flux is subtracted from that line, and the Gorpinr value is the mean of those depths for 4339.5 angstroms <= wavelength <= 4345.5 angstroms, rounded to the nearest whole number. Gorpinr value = 1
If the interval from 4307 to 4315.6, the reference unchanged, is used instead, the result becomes 7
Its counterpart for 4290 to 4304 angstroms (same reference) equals 7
